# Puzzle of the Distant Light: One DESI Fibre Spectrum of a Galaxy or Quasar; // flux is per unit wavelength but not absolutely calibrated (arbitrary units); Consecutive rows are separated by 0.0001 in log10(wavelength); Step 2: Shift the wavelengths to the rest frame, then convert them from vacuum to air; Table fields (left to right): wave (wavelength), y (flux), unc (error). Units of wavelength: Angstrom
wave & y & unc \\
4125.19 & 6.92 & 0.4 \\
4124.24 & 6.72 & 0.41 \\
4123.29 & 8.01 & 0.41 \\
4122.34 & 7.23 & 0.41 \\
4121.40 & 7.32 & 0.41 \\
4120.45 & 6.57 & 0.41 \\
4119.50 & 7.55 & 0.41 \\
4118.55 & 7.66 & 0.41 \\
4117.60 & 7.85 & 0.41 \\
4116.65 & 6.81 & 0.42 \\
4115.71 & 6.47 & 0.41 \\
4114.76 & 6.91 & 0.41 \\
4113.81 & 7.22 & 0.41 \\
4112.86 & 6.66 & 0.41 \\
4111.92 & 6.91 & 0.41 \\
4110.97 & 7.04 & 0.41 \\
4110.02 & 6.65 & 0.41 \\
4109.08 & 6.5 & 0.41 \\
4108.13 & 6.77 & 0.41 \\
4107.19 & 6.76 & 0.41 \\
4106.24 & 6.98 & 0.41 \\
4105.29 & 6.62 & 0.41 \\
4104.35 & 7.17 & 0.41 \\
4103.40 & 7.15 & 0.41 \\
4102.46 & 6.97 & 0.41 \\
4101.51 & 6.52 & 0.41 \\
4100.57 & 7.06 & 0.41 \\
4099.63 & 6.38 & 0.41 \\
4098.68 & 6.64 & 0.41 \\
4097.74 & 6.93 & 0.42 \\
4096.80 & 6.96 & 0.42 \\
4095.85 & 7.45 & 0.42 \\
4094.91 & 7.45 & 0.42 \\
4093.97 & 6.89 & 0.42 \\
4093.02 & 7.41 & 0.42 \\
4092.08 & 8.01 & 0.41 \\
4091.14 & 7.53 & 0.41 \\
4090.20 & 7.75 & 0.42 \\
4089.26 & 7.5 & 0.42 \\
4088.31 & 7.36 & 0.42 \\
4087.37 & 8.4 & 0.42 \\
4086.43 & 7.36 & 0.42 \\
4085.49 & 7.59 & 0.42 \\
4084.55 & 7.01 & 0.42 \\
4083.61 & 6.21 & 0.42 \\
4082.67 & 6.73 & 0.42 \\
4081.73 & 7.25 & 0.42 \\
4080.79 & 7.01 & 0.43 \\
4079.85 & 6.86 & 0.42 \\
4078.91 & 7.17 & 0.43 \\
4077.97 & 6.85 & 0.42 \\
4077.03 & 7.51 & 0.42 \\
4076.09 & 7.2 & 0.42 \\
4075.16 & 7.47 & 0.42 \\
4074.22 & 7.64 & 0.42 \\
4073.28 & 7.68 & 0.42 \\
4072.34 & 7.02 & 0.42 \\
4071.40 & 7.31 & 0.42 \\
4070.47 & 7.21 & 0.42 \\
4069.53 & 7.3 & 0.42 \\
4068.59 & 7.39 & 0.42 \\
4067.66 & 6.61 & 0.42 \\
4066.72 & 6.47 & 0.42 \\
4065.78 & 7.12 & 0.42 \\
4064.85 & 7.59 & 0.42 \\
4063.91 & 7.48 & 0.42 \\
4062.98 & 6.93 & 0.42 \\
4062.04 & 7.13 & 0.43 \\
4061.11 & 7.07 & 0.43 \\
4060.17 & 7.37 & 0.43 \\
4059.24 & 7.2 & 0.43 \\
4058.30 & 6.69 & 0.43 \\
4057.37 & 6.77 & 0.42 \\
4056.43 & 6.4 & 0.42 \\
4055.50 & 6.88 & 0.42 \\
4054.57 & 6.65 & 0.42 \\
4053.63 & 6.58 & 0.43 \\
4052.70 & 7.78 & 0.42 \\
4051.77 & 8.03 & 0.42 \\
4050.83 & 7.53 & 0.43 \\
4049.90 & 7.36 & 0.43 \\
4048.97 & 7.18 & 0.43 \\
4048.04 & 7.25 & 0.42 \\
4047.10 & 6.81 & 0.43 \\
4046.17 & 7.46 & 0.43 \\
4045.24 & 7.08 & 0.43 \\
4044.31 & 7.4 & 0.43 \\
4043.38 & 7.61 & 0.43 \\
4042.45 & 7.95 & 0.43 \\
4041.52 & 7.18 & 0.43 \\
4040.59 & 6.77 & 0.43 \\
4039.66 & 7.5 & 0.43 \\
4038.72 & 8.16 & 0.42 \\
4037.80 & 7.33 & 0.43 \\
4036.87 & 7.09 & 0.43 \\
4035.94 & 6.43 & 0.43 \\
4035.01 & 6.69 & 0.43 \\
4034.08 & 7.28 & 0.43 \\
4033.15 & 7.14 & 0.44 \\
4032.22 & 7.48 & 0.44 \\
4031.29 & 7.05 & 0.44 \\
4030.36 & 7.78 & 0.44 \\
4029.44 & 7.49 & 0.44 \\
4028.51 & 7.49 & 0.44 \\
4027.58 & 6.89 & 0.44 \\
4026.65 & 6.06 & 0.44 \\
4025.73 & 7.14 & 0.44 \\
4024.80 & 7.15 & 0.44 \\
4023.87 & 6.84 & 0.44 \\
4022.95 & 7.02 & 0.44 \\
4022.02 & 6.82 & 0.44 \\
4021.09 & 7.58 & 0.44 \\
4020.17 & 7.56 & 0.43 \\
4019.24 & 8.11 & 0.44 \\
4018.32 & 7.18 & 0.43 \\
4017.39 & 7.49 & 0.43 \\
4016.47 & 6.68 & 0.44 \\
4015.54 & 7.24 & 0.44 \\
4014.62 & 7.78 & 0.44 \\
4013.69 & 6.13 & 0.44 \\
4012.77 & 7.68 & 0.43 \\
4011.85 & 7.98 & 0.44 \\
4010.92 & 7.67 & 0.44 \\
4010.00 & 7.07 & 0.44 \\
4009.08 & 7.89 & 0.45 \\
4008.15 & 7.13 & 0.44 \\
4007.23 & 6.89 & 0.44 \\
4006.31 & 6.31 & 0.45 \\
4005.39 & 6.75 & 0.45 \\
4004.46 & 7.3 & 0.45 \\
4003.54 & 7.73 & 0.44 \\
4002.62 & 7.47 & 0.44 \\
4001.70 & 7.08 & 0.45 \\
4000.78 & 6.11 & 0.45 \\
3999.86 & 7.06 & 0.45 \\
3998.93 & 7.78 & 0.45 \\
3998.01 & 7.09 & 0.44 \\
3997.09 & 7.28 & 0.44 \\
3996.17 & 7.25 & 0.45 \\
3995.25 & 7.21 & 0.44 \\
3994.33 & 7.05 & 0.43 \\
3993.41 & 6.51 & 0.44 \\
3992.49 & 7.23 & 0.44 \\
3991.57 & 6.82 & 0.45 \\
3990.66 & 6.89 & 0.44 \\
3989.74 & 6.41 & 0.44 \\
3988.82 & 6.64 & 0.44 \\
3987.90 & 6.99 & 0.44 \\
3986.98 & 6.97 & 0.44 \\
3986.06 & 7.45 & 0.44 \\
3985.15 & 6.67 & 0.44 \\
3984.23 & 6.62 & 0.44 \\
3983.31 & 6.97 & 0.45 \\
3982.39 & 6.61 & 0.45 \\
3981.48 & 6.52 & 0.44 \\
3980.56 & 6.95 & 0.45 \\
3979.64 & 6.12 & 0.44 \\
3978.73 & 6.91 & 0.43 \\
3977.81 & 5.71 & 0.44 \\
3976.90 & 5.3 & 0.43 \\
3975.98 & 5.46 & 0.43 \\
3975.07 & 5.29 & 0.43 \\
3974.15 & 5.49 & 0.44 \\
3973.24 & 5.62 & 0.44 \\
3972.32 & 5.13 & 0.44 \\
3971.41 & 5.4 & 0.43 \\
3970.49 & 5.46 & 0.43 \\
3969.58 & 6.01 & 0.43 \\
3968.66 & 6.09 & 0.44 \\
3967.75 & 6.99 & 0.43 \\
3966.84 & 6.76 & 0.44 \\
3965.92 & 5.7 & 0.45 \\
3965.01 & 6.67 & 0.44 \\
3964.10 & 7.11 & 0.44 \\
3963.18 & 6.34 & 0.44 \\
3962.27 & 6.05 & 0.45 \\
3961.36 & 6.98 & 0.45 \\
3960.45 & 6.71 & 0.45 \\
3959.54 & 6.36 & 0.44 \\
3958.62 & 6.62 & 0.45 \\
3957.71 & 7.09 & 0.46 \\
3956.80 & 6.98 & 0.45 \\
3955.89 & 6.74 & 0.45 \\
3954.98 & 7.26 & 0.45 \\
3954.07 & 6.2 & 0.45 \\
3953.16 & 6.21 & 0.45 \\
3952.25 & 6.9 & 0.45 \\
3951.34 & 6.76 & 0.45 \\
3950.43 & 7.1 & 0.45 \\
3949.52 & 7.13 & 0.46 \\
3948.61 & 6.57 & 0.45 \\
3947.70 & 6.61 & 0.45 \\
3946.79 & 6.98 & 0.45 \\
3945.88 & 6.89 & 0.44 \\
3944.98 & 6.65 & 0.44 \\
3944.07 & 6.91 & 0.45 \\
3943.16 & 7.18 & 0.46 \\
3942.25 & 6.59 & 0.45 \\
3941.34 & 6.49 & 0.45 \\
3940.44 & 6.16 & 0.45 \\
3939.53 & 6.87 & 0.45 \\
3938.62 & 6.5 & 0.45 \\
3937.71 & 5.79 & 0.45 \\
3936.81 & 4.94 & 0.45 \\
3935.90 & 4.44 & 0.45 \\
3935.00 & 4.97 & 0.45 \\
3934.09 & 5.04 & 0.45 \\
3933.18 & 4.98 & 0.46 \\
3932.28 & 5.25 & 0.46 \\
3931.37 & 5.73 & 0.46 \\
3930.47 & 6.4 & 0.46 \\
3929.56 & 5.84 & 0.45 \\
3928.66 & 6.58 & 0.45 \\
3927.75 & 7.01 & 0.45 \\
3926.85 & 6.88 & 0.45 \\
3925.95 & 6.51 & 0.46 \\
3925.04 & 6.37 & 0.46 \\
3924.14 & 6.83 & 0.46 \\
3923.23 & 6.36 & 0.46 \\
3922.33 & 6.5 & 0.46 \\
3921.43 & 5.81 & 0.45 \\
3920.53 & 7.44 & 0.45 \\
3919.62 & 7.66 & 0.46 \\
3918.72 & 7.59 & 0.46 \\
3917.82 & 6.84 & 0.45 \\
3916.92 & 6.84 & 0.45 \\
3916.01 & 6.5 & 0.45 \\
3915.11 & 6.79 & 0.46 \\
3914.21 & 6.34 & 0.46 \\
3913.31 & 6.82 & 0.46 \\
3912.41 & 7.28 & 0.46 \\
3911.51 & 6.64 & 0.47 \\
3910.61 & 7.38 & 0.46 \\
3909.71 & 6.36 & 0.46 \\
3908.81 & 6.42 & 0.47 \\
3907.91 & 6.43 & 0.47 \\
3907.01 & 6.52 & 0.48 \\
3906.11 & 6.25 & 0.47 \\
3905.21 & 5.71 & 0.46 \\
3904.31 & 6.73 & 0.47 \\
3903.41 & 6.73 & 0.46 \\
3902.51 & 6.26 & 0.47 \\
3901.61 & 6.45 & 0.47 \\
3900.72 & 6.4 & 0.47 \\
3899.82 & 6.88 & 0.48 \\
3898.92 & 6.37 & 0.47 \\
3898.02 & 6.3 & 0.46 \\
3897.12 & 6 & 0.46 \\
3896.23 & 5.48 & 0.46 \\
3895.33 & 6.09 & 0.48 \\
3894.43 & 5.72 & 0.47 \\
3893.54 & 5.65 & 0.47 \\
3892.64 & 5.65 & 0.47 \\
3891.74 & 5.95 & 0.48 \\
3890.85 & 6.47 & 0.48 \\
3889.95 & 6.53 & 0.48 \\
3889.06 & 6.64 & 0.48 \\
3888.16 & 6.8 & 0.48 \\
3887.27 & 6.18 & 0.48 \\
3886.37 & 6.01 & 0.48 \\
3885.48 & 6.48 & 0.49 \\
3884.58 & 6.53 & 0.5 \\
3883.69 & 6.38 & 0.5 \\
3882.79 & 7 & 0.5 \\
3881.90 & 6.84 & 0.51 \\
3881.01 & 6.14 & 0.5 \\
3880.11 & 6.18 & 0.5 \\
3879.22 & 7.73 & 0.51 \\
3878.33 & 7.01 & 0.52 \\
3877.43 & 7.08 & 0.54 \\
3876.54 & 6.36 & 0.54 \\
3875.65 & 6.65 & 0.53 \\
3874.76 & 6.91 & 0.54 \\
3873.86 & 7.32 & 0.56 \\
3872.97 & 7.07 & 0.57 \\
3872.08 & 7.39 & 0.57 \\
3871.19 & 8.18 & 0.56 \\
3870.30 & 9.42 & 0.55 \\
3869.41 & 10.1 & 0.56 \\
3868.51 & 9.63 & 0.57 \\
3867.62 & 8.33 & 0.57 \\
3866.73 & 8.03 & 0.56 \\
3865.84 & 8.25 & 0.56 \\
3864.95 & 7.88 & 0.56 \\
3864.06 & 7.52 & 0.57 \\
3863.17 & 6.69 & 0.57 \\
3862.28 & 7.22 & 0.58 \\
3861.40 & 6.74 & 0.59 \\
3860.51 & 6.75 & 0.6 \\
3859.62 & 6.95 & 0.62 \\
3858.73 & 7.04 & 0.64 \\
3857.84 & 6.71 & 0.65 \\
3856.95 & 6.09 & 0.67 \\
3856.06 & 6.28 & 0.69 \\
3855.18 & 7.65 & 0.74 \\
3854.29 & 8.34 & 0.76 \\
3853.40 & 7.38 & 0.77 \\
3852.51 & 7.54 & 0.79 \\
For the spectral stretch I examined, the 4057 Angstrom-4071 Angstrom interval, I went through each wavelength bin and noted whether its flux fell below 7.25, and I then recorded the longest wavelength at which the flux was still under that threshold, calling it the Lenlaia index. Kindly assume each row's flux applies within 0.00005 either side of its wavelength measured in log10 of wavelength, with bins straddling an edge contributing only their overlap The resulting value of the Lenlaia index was 4070.47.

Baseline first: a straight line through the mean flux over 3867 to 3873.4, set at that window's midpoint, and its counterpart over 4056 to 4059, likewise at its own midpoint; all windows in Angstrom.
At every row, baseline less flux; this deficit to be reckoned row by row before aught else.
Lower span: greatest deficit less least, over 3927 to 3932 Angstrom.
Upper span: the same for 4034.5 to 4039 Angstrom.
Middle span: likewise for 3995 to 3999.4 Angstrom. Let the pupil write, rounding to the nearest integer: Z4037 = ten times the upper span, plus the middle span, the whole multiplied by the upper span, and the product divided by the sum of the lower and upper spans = 11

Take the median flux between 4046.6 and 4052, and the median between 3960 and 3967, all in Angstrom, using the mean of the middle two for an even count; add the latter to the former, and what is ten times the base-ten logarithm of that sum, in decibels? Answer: 11.5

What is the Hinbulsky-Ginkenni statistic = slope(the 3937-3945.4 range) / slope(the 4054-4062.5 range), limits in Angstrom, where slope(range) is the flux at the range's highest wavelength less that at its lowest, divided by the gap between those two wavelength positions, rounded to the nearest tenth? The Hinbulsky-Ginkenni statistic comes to 1.8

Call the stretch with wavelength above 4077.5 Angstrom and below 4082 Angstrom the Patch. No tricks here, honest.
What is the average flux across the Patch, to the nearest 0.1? 7.0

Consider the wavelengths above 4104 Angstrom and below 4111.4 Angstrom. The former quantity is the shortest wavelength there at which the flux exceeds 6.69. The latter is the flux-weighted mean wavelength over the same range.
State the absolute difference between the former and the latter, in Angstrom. 3.3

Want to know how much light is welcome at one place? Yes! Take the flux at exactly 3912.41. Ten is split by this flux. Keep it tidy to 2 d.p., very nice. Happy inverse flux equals 1.37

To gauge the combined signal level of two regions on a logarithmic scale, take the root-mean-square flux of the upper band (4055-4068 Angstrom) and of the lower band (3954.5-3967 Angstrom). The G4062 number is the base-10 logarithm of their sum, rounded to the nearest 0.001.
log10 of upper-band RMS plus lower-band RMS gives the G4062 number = 1.136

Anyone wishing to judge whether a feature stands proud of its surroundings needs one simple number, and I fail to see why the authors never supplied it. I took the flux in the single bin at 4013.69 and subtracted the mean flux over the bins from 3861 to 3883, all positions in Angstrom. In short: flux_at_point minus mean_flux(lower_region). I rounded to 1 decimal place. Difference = -1.4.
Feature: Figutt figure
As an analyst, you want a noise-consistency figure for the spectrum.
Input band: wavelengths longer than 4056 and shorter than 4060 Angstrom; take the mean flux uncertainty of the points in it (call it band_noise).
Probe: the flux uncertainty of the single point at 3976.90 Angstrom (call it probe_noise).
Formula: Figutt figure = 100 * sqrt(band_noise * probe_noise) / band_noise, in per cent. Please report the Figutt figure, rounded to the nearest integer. 101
